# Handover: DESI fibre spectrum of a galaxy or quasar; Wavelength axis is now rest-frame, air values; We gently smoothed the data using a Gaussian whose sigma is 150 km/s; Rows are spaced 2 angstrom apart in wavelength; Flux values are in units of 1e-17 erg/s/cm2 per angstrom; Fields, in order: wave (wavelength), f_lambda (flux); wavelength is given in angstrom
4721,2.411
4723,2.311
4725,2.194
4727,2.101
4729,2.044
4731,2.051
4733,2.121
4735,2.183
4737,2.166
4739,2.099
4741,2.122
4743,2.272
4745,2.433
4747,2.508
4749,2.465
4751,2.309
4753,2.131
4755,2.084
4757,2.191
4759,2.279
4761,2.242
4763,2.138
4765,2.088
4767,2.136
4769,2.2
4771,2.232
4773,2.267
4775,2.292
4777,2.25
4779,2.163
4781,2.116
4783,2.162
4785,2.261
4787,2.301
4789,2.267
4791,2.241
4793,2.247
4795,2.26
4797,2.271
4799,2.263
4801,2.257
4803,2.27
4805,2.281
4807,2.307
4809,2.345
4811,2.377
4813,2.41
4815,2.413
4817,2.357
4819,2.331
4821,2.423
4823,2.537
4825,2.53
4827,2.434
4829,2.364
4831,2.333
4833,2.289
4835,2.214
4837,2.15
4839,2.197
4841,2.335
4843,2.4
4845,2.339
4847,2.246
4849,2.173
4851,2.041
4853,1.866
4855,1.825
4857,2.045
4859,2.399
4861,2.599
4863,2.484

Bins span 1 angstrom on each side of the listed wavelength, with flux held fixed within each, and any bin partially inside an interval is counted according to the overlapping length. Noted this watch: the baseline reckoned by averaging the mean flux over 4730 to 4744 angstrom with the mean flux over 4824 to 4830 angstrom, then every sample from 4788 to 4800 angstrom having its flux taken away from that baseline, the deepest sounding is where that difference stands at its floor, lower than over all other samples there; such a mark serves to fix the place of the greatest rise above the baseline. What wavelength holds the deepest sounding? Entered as 4797 angstrom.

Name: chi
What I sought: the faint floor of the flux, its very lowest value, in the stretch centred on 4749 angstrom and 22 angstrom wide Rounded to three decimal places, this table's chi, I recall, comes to 2.084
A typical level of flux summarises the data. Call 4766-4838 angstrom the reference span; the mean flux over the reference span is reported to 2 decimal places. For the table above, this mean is 2.29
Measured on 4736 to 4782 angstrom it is 2.23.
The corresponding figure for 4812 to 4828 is 2.43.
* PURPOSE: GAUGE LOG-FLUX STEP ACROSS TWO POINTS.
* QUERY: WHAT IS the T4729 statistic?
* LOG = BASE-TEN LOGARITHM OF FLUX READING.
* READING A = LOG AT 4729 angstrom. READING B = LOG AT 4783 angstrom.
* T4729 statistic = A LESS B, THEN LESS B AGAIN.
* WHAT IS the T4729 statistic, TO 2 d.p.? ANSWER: -0.36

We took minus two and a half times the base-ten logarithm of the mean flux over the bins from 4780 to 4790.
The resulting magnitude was -0.87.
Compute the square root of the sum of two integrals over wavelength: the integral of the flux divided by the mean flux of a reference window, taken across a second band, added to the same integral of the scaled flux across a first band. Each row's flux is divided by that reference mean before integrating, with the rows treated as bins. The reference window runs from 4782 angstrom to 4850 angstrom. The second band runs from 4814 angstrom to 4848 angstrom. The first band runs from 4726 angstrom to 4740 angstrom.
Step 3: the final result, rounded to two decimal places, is 6.88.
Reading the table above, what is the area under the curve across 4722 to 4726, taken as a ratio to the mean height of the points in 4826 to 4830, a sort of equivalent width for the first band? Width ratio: 3.76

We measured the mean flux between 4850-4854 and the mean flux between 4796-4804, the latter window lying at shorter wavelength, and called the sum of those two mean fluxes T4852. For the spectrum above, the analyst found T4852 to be 4.22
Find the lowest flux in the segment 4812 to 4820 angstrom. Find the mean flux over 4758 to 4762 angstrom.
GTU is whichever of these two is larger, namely 2.33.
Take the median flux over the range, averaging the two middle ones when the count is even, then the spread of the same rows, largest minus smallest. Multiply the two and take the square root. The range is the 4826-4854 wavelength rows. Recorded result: 1.1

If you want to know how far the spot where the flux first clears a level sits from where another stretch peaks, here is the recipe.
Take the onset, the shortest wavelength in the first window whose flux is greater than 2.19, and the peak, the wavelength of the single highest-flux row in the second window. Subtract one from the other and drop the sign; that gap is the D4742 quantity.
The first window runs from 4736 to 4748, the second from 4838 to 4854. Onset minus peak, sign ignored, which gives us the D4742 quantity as 100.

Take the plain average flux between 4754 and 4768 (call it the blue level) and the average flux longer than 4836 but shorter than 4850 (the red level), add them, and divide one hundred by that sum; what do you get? 22.6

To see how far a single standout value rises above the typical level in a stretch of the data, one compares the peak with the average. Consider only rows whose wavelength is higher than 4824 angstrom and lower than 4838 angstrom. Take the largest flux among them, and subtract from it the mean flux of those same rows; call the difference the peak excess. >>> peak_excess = 0.20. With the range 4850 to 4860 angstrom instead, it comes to 0.36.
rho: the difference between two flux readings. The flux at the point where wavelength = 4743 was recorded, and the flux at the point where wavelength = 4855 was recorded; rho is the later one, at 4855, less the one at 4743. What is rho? -0.45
